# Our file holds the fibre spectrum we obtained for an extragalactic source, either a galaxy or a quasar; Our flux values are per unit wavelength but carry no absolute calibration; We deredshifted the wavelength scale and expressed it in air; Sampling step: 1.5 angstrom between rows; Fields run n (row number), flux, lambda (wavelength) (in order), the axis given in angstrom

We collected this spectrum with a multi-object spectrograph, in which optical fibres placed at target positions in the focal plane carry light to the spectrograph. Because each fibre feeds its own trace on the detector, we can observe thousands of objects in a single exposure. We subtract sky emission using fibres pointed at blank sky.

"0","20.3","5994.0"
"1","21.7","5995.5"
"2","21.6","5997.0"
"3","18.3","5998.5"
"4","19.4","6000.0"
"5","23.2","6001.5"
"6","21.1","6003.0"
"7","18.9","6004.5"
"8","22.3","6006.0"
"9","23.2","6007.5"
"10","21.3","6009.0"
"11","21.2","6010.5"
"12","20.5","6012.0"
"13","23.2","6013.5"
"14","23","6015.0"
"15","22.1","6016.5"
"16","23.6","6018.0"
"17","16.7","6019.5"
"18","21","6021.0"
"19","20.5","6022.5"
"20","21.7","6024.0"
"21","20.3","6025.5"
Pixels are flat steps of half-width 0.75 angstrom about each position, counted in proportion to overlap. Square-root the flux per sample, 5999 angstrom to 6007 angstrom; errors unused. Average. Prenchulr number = 4.58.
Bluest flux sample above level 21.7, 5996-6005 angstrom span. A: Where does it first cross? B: 6001.5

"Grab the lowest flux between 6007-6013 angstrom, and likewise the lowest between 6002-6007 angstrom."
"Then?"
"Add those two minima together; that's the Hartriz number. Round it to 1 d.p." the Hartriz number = 39.4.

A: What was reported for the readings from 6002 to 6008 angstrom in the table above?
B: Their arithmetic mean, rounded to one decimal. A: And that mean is 21.4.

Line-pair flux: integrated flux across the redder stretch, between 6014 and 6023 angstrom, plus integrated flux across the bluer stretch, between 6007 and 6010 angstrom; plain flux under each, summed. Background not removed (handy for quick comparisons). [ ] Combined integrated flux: 257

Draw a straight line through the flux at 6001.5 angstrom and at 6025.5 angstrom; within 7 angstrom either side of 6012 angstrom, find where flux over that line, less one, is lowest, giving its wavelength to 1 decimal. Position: 6012.0 angstrom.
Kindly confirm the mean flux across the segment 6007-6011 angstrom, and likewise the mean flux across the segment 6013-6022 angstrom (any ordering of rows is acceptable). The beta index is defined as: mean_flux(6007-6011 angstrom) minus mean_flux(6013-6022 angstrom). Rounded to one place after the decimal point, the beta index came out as 0.3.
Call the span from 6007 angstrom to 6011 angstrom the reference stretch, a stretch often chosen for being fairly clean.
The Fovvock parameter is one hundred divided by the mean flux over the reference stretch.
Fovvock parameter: 4.6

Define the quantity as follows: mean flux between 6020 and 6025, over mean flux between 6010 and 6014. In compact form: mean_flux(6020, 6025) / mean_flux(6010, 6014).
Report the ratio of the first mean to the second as 0.97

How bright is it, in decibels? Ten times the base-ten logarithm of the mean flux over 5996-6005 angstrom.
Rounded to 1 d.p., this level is 13.1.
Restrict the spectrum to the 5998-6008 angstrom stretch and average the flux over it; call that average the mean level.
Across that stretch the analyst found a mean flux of 20.9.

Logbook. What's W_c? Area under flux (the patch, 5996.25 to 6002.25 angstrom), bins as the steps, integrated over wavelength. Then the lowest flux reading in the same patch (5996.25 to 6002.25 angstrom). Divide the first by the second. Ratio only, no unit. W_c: 6.76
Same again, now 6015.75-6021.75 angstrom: 7.49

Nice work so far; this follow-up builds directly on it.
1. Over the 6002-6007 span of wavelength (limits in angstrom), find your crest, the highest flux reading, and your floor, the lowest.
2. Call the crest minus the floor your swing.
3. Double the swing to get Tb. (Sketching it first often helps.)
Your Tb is 7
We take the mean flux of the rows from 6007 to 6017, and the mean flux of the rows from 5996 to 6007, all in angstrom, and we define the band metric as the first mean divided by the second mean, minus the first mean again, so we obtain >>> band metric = -21.0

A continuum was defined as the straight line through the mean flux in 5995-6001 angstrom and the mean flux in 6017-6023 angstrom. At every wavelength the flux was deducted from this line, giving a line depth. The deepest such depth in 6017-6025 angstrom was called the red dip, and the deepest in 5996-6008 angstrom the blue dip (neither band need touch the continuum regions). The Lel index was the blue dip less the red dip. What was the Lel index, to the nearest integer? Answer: -2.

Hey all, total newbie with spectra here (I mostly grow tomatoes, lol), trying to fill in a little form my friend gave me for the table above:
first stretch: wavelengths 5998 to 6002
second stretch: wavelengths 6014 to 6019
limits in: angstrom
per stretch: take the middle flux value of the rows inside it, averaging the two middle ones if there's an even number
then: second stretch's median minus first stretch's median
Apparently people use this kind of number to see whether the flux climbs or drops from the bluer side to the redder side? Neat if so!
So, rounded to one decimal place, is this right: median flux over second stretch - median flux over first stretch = 3.6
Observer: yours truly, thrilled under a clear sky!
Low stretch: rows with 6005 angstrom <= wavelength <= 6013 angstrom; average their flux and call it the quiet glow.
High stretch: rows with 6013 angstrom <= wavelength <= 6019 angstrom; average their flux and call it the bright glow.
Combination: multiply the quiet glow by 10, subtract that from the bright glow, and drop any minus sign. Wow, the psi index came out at 194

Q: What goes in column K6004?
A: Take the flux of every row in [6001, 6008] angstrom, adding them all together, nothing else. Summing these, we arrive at 108.7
